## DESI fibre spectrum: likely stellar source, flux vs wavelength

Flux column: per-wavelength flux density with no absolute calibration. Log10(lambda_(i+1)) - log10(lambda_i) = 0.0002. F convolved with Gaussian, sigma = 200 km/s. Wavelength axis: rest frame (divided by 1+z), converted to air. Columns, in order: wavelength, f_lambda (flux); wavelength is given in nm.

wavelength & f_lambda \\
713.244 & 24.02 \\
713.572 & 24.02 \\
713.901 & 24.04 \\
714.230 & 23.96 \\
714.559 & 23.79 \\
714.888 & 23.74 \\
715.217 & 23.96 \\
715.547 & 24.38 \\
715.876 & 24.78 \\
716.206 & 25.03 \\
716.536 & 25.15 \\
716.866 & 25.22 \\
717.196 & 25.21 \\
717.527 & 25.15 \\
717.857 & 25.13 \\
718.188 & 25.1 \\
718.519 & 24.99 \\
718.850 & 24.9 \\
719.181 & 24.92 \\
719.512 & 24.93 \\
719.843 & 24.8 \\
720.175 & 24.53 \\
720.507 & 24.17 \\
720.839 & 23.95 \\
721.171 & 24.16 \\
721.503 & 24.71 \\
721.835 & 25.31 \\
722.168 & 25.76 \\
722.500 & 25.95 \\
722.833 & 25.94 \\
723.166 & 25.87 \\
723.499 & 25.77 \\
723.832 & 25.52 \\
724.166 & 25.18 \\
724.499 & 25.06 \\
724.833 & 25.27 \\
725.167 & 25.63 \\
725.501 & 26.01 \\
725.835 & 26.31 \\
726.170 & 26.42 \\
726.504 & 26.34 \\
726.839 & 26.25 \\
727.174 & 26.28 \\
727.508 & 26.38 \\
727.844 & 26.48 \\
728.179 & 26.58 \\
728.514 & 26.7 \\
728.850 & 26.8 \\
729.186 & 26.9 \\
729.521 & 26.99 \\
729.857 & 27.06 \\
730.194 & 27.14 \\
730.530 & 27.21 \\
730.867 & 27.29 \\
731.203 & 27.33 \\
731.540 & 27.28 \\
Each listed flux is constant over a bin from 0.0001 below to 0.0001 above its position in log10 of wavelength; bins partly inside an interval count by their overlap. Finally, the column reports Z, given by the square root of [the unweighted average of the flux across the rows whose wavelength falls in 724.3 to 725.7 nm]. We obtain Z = 5.05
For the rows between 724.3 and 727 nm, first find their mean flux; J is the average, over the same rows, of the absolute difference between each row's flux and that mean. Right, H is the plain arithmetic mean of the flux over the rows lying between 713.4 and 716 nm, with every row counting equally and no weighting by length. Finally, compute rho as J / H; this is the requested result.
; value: 0.0184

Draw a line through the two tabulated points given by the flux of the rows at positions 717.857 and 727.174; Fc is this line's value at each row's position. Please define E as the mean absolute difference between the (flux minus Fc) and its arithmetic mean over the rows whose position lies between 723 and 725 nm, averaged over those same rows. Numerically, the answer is 0.34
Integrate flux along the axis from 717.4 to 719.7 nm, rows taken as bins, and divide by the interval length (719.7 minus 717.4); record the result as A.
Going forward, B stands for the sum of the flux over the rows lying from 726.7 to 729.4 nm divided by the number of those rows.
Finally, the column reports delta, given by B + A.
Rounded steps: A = 25.0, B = 26.5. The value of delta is 51.6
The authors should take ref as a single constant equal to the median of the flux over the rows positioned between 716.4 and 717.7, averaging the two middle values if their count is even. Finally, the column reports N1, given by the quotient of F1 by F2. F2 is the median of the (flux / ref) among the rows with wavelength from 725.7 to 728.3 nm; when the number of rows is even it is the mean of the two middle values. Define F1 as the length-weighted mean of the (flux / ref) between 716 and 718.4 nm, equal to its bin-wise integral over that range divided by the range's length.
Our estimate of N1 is 0.95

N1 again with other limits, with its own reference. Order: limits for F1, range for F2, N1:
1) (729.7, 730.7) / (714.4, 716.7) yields 1.11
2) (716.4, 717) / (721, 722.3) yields 1.01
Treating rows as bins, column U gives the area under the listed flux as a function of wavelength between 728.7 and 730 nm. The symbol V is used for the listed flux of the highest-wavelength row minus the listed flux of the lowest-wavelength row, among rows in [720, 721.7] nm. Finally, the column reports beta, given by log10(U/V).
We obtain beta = 2.29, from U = 35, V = 0.18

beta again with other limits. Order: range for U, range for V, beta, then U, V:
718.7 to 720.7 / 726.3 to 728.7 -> 2.14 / 49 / 0.36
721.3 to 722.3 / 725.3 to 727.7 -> 1.83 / 25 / 0.37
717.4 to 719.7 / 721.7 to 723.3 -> 2.01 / 58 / 0.56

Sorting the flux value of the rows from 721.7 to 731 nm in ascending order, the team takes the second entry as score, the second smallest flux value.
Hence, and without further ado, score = 25.18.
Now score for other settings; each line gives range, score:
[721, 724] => 24.71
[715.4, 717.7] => 24.78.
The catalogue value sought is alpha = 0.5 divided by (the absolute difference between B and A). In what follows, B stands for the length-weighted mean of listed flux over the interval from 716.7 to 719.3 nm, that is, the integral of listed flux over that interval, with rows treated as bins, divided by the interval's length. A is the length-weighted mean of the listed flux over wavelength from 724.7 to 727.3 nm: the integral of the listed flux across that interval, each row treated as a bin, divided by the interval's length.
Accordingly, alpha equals 0.51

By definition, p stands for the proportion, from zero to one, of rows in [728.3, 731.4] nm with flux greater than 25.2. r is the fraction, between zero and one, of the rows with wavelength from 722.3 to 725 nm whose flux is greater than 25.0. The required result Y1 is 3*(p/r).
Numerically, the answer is 3.0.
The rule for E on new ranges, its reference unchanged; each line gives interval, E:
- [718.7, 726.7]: 0.43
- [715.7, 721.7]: 0.45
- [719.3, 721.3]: 0.39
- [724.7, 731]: 0.23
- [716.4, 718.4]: 0.09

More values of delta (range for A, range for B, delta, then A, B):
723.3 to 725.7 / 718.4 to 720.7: 50.3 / 25.5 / 24.7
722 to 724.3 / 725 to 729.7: 52.1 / 25.7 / 26.4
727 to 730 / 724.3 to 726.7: 52.6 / 26.7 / 25.9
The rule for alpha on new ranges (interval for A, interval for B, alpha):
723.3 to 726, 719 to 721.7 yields 0.47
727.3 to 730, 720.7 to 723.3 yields 0.33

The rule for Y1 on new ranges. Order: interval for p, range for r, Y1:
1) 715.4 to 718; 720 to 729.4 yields 0.9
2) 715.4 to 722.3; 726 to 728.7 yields 0.6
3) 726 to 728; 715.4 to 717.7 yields 4.2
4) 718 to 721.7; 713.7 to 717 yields 0.0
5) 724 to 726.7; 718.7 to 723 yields 7.3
